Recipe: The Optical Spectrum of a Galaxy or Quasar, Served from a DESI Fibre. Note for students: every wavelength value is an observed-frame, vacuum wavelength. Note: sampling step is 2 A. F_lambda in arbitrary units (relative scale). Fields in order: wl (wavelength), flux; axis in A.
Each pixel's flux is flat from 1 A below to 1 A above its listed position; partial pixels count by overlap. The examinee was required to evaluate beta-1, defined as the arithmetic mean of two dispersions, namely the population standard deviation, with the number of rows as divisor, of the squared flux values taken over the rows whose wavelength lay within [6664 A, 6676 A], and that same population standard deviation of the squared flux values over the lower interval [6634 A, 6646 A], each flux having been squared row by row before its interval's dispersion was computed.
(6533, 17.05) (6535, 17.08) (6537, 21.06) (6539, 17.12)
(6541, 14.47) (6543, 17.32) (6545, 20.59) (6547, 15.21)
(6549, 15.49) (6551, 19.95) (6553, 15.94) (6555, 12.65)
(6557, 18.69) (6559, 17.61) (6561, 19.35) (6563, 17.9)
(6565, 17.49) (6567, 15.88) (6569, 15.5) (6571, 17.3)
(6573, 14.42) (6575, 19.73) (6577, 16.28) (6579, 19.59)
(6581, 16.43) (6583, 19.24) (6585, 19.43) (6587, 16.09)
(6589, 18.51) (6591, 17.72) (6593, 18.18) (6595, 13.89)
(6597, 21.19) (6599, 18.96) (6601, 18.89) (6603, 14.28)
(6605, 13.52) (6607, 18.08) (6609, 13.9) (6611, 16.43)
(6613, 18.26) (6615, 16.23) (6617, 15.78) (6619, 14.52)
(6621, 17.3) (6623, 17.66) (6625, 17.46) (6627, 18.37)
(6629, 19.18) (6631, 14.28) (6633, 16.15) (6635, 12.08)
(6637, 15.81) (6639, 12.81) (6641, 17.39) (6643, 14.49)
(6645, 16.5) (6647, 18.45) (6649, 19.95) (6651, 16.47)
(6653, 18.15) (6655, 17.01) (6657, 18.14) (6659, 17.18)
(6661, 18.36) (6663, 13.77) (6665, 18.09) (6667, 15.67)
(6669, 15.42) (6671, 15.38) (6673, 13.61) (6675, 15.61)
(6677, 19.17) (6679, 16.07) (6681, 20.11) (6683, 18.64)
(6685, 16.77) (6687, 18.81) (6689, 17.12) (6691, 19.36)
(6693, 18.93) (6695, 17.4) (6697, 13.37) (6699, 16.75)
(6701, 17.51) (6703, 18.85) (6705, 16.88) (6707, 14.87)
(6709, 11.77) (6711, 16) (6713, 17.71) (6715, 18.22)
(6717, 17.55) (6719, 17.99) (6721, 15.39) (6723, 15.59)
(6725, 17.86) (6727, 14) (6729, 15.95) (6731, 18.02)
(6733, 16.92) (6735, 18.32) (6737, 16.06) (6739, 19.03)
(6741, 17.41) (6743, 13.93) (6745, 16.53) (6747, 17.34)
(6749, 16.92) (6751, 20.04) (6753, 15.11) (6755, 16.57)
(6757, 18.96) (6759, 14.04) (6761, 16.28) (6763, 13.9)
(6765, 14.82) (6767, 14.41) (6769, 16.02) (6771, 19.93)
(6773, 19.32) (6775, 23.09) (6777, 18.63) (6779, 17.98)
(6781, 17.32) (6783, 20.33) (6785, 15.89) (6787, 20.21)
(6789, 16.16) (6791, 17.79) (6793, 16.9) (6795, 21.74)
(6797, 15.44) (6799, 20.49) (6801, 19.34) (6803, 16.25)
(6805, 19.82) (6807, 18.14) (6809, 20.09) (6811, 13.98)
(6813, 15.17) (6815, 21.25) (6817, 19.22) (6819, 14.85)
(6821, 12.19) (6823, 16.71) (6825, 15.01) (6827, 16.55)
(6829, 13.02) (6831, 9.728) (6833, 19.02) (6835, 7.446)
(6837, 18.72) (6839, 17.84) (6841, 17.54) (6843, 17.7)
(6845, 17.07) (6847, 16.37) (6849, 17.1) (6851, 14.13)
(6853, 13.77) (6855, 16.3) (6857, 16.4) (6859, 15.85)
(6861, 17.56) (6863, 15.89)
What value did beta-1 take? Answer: 49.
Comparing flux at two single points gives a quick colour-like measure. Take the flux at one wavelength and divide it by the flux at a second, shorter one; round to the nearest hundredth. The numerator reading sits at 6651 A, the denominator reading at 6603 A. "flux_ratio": 1.15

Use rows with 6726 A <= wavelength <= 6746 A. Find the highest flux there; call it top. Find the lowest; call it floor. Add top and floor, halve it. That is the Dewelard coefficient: 16.5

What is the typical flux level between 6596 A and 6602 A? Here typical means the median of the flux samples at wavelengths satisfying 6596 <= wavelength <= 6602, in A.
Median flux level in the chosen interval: 19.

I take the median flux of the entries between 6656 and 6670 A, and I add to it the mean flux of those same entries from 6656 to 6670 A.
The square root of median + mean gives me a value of 5.82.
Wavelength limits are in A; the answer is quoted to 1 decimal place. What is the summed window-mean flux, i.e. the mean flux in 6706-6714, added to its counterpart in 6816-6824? 30.8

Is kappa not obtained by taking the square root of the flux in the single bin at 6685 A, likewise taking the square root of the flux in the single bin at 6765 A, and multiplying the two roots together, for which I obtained 15.8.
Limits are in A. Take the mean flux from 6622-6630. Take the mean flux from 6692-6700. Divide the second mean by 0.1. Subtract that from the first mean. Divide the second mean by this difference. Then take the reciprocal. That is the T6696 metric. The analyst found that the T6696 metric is -8.91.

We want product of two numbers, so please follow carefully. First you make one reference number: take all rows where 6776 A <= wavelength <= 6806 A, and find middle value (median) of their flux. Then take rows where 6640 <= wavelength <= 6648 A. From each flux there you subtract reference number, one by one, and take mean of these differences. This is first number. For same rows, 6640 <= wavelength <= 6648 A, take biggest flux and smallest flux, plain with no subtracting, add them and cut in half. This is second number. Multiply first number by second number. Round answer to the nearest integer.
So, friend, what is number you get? -21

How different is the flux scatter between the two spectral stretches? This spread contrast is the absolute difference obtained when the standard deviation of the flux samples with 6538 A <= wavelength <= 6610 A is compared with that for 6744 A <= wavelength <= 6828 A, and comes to 0.27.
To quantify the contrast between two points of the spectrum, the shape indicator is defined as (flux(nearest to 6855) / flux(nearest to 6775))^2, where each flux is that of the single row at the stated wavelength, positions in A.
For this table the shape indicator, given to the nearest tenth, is 0.5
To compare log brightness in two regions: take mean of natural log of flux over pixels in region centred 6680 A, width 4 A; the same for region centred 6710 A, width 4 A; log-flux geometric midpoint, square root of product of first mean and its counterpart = 2.75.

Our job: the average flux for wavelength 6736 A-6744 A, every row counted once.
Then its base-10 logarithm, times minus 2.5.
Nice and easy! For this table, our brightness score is -3.051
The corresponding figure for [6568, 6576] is -3.059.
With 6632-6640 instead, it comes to -2.882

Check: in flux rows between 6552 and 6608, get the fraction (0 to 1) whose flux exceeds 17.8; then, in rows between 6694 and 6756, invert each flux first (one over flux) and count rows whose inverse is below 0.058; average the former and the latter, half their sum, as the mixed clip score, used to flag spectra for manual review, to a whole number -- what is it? 7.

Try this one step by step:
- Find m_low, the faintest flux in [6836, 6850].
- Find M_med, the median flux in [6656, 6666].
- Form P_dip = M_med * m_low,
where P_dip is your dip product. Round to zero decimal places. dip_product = 296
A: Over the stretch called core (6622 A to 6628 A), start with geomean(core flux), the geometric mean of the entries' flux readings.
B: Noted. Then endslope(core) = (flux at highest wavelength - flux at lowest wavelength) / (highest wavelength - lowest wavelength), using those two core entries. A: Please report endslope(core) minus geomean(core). -17.6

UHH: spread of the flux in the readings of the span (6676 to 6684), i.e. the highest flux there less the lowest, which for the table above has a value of 4.0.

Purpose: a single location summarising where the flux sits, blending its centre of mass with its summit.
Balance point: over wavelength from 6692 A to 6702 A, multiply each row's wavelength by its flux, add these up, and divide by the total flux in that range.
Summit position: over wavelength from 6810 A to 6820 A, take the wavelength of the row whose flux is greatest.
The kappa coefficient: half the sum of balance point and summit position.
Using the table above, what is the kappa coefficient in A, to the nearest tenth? 6756.0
